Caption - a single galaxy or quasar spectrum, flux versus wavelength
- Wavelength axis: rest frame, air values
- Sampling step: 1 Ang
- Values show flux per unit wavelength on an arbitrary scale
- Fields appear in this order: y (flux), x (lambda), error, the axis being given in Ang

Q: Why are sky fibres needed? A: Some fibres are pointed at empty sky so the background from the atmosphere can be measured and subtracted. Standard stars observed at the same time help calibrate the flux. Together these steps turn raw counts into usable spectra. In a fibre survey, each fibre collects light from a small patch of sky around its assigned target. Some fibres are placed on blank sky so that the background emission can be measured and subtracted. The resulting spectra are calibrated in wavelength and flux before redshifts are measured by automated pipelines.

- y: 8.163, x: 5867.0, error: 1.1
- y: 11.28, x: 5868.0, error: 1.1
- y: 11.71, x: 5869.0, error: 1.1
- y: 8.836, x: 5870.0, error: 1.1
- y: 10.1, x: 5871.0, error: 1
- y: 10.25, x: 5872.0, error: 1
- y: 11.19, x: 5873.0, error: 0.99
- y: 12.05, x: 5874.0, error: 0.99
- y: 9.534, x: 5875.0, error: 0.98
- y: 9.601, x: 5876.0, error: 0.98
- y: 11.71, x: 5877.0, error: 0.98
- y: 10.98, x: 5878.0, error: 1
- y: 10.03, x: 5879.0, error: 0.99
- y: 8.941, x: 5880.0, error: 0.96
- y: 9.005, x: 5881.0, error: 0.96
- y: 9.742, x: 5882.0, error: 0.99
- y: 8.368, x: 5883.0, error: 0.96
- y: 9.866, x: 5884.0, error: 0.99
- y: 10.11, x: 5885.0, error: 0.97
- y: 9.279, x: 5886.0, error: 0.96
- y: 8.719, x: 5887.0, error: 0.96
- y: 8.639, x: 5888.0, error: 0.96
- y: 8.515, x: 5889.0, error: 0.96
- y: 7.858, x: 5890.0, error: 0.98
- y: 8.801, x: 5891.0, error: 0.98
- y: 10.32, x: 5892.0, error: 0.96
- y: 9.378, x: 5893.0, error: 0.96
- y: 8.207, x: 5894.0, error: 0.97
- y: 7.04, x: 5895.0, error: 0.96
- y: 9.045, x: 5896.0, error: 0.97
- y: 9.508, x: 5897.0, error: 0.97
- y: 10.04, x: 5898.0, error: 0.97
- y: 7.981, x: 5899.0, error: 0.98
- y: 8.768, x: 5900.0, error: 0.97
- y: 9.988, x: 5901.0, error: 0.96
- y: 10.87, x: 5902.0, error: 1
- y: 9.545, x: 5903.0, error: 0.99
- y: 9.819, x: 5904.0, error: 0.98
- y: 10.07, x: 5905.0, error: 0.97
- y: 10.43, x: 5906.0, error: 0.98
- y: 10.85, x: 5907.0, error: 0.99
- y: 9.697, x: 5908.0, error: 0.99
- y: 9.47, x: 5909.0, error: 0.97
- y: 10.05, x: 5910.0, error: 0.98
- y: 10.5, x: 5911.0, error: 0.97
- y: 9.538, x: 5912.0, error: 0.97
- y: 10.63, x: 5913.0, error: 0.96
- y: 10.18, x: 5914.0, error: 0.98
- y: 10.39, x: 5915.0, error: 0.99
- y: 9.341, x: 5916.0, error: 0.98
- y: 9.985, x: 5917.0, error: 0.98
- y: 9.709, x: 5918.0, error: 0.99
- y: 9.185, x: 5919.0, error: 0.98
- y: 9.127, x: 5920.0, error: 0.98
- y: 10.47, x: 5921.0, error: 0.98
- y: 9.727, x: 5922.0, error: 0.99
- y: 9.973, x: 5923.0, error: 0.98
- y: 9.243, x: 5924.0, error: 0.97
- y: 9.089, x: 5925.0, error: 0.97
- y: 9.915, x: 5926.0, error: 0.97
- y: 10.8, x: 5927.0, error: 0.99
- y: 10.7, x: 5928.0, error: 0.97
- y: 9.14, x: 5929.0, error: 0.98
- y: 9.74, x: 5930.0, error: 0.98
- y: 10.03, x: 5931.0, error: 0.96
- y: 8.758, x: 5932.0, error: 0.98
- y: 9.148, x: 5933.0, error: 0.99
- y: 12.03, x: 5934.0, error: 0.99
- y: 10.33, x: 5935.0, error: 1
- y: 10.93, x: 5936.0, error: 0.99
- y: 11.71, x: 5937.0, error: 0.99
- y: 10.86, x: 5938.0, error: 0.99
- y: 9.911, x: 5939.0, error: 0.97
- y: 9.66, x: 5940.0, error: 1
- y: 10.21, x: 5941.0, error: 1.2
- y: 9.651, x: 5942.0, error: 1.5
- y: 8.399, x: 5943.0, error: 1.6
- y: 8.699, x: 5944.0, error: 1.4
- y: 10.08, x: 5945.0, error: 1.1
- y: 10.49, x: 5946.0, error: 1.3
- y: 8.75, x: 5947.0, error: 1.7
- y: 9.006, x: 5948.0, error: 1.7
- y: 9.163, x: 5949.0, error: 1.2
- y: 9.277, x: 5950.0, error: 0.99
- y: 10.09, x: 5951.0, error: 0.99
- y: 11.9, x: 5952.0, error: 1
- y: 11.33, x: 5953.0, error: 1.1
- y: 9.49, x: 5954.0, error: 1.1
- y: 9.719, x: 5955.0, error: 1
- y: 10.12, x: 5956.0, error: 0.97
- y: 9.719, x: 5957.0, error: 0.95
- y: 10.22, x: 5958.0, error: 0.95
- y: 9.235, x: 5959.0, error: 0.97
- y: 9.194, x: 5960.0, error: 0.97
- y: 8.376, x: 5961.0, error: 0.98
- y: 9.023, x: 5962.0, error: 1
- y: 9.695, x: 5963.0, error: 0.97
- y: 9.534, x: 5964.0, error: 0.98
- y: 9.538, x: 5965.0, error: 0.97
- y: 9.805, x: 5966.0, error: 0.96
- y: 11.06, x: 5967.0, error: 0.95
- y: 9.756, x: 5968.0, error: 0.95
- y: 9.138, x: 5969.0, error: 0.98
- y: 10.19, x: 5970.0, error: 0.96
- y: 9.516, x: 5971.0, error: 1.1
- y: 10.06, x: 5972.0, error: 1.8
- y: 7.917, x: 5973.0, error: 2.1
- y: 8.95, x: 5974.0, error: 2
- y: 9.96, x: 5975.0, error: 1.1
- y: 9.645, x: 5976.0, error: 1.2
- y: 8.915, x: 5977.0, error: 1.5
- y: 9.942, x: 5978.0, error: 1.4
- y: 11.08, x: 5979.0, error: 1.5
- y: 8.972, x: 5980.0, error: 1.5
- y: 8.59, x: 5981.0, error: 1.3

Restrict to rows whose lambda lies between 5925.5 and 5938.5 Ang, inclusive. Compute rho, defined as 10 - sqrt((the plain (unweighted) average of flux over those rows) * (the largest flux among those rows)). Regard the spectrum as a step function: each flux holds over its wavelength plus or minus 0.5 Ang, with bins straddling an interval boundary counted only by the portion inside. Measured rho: -1.14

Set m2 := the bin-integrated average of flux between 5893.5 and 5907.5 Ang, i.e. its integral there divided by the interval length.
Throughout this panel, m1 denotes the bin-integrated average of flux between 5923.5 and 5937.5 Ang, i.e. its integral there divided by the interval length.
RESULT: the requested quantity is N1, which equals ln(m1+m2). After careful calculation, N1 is 2.97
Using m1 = 10.1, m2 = 9.4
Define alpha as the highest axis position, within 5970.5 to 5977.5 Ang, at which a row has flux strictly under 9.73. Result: 5977.0 Ang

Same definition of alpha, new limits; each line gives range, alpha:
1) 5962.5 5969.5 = 5969.0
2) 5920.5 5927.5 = 5925.0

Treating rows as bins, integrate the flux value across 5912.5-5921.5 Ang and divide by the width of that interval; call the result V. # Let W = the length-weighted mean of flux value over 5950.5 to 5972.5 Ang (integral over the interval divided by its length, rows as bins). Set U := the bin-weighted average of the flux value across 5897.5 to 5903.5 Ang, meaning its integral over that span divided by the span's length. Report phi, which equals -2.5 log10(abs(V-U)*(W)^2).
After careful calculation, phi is -4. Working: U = 9.5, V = 9.9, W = 9.9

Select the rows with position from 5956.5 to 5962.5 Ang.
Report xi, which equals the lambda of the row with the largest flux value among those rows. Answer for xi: 5958.0 Ang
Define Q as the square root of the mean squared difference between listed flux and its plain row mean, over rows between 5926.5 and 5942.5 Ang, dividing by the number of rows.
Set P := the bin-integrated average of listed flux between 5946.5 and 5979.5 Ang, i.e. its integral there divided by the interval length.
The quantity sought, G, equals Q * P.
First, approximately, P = 9.7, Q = 0.88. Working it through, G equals 8.5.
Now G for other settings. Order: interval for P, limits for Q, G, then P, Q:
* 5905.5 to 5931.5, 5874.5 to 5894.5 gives 9.3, 9.9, 0.93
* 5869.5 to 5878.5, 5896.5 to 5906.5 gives 8.2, 10.5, 0.78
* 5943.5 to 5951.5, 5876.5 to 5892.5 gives 9.4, 9.4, 1.00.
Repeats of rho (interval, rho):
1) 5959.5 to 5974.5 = -0.22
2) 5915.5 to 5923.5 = -0.07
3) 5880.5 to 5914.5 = -0.13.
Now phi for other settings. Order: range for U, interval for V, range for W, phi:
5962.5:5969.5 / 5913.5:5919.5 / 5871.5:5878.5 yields 0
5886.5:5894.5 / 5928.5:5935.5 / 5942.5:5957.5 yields -5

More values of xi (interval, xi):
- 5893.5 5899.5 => 5898.0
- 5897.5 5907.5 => 5902.0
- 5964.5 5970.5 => 5967.0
